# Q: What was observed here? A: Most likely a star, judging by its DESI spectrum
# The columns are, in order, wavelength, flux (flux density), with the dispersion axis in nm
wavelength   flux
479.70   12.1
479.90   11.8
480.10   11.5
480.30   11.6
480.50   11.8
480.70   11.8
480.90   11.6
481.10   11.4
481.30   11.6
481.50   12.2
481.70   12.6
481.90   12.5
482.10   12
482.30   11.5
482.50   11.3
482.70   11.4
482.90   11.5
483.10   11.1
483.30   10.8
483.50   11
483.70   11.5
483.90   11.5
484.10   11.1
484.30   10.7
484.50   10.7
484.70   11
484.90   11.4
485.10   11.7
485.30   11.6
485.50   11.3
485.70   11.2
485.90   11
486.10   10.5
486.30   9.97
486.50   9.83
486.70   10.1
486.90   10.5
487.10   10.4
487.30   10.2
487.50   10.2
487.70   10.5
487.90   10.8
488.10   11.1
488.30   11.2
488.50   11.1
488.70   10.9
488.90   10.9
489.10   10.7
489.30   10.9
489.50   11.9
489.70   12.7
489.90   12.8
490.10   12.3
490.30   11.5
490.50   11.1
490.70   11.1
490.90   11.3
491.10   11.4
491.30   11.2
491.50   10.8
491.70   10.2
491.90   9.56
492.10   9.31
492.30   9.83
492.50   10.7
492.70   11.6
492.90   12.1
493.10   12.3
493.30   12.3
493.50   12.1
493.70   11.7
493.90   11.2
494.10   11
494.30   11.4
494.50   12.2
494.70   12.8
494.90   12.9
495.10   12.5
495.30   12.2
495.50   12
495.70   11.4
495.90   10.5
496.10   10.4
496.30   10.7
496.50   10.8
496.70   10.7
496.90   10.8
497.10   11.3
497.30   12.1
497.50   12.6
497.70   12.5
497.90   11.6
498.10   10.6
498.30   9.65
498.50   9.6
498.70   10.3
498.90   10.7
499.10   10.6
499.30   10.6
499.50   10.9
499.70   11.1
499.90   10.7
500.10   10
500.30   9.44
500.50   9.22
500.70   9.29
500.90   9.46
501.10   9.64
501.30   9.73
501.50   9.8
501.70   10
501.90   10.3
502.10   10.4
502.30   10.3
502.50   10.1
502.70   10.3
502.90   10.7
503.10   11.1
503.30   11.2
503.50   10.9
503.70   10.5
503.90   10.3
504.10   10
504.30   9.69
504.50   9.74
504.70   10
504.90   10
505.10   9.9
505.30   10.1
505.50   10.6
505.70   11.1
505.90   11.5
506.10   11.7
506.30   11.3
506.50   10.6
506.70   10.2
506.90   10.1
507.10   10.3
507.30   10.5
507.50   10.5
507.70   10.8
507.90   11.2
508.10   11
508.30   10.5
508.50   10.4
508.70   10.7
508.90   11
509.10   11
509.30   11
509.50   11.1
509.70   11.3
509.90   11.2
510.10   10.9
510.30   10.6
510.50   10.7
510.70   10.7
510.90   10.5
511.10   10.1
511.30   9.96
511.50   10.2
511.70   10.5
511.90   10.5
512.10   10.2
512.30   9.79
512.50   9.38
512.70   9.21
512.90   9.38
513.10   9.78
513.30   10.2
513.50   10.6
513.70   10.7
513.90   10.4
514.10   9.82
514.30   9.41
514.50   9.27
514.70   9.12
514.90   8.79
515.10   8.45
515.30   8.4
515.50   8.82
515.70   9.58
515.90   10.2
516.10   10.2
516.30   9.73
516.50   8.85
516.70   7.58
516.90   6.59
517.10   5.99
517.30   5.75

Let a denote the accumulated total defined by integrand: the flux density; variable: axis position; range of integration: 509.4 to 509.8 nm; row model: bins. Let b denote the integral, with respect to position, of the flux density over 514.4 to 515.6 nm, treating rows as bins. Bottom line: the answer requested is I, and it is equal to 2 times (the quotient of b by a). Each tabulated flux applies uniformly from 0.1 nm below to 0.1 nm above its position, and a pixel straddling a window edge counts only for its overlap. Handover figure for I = 4.7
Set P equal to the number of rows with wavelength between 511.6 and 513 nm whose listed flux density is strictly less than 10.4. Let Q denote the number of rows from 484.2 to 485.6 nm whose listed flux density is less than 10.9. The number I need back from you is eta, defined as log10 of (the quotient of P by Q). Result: 0.4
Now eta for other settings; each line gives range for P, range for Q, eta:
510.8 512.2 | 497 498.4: 0.3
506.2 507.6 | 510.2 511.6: -0.4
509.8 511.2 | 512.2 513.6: -0.8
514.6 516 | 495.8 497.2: 0.1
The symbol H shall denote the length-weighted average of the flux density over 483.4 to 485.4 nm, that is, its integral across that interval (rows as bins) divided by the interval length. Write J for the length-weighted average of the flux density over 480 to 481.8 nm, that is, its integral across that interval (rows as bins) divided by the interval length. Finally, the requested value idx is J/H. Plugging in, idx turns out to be 1.05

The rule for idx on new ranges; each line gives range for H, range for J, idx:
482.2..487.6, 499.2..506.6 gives 0.95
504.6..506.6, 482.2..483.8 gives 1.05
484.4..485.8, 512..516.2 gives 0.85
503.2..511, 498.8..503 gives 0.95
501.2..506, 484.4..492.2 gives 1.06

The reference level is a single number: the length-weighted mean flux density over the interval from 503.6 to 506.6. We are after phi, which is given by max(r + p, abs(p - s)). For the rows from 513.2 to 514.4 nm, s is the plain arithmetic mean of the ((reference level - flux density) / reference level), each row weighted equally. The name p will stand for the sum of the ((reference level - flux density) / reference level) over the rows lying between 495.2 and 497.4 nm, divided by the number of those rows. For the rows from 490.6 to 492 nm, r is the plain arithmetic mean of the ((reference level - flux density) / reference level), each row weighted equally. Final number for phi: 0.09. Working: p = -0.07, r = -0.03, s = 0.027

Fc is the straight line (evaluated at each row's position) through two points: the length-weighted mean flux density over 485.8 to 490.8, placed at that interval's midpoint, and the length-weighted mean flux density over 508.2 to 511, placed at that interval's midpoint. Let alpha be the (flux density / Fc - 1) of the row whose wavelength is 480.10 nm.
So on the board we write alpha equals 0.04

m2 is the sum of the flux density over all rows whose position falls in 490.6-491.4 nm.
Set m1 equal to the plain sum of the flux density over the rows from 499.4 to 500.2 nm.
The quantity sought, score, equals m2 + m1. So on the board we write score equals 87.7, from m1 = 42.7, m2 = 45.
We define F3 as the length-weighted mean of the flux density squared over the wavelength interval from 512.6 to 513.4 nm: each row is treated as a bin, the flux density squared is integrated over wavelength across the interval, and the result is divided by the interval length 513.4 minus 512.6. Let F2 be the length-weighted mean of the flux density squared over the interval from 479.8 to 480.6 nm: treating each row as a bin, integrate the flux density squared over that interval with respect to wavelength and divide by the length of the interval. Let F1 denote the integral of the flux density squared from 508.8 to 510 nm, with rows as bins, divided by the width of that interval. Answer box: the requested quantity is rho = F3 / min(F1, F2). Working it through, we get 0.8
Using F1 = 123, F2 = 136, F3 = 93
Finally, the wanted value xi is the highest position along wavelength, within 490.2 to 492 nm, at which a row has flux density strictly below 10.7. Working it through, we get 491.90 nm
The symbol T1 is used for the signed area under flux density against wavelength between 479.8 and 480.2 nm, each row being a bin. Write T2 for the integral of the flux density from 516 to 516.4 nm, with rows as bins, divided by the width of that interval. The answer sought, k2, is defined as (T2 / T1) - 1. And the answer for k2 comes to 1.1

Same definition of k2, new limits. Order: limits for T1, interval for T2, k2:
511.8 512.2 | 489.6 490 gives 2.1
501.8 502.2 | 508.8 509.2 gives 1.7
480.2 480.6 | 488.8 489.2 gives 1.3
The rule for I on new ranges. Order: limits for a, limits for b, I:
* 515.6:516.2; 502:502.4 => 1.4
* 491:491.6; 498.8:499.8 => 3.2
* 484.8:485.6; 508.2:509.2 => 2.3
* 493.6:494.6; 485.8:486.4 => 1.1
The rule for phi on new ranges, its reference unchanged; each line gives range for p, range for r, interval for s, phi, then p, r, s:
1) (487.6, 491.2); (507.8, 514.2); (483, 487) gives 0.04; -0.08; 0.00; -0.044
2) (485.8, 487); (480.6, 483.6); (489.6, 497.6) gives 0.11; 0.01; -0.11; -0.092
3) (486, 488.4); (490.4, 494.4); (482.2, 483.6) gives 0.08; 0.00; -0.06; -0.073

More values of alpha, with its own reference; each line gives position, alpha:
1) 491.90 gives -0.13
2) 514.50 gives -0.14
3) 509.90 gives 0.03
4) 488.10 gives 0.01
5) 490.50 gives 0.01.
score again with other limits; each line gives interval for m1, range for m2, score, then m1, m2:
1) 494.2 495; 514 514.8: 86.9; 49.3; 38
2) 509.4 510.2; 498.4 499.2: 85.7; 44.5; 41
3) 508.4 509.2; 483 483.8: 87.5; 43.1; 44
